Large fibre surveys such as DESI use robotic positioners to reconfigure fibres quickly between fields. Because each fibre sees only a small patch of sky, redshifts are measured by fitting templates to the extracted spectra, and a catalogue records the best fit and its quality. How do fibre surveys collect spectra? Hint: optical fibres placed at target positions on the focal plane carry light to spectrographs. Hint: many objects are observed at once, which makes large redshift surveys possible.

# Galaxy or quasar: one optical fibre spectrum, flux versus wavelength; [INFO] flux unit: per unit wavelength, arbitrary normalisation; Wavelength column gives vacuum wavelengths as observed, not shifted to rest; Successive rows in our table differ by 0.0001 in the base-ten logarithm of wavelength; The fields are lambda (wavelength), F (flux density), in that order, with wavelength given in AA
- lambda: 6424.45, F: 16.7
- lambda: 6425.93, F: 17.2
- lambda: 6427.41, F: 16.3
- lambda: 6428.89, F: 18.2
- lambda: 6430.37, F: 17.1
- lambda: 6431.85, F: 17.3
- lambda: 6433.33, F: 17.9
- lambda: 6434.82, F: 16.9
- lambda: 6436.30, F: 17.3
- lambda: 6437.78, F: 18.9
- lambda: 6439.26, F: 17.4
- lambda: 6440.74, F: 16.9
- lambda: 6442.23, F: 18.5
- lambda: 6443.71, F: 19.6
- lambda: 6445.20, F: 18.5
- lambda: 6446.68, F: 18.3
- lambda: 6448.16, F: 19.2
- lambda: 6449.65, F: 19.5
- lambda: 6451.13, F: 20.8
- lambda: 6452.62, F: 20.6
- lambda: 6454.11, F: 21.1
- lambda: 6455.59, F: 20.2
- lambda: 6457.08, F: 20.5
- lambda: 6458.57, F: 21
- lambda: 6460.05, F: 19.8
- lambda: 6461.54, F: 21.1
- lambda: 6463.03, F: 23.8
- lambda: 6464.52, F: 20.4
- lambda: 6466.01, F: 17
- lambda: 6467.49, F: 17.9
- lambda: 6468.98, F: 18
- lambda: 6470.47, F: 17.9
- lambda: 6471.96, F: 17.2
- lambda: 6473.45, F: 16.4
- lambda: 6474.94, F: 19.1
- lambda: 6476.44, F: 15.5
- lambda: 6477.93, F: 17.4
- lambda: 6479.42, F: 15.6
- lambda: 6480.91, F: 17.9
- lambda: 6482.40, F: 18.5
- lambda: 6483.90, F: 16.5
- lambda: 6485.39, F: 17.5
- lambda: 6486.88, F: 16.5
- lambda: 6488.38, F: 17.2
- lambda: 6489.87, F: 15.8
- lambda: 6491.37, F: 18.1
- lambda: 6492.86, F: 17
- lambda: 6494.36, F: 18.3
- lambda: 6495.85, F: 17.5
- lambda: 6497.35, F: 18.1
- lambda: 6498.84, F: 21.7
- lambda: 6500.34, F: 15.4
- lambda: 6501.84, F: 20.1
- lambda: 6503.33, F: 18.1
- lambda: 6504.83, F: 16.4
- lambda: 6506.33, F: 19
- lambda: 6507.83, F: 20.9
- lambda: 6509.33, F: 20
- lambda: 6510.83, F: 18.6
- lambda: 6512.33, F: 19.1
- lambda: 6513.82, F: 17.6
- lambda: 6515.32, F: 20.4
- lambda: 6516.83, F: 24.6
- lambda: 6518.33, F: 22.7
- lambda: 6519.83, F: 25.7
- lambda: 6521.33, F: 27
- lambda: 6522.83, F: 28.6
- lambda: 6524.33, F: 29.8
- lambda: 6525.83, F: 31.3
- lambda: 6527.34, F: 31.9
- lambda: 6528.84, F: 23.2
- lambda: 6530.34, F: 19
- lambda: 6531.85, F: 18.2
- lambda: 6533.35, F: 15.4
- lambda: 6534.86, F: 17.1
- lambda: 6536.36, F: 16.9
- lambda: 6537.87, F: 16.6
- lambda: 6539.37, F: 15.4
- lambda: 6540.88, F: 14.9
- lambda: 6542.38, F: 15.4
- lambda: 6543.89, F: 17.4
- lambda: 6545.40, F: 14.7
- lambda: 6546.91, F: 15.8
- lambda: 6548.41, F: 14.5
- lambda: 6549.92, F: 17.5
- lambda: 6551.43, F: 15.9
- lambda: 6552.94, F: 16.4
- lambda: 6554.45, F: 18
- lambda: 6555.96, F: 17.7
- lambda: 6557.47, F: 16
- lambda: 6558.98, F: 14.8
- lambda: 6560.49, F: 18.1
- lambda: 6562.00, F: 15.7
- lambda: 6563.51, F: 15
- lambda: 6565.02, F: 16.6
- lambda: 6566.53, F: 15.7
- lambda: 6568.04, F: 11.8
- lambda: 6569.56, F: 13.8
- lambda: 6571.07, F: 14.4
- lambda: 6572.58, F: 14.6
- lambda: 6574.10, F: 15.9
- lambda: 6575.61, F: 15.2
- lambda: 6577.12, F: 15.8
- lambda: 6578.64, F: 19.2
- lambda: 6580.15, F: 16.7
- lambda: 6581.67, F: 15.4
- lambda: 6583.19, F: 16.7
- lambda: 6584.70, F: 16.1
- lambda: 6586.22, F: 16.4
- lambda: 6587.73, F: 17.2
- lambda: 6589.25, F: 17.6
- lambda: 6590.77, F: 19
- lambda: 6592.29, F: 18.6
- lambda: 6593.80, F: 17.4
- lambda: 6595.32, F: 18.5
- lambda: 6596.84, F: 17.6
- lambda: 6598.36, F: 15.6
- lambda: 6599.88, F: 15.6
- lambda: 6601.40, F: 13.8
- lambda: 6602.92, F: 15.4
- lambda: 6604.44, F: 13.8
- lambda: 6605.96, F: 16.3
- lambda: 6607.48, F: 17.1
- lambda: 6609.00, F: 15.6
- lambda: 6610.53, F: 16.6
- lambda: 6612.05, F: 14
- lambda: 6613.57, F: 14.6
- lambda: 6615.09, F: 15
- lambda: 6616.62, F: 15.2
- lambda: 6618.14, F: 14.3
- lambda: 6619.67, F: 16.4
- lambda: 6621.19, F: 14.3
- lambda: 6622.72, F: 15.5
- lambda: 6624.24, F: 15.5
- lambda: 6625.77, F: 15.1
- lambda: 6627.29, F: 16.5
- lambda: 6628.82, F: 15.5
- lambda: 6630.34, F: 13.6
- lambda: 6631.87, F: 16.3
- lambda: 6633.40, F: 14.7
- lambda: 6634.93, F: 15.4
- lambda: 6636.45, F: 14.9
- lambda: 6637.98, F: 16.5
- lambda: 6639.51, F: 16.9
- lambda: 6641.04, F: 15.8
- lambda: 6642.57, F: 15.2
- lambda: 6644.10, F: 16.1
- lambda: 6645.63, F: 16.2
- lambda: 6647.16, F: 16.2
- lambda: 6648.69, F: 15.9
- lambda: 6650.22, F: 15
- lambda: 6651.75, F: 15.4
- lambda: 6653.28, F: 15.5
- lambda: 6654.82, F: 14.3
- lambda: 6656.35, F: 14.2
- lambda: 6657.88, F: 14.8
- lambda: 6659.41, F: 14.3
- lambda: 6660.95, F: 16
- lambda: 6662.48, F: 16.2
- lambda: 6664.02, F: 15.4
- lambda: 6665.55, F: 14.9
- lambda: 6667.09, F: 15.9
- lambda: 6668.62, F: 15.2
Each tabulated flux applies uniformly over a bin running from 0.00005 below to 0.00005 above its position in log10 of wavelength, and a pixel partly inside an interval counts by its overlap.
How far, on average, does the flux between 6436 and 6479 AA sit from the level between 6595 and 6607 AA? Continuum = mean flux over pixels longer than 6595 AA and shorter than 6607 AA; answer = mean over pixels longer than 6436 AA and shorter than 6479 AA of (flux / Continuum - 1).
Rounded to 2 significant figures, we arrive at 0.20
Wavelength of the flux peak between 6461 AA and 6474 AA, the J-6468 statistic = 6463.03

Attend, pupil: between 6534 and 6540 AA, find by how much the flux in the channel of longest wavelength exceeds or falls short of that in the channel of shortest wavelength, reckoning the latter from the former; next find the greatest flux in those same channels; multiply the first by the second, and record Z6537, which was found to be -29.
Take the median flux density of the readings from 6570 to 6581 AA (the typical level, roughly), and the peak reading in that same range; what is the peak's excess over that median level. 3.4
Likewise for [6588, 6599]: 1.4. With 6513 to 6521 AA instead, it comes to 3.0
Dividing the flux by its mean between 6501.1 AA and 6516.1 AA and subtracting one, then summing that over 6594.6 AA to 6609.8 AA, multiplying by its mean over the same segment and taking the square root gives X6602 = 0.51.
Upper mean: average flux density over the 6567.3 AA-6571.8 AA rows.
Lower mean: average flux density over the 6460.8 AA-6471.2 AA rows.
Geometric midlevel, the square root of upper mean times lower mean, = 16.1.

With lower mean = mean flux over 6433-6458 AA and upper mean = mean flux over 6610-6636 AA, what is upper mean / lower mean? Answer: 0.80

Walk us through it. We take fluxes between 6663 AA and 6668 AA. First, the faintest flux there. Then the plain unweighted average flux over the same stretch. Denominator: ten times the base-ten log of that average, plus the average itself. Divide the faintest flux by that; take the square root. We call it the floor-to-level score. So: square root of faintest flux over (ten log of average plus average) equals 0.739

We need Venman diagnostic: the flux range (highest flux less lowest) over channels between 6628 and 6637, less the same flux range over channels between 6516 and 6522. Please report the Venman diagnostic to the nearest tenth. -1.6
